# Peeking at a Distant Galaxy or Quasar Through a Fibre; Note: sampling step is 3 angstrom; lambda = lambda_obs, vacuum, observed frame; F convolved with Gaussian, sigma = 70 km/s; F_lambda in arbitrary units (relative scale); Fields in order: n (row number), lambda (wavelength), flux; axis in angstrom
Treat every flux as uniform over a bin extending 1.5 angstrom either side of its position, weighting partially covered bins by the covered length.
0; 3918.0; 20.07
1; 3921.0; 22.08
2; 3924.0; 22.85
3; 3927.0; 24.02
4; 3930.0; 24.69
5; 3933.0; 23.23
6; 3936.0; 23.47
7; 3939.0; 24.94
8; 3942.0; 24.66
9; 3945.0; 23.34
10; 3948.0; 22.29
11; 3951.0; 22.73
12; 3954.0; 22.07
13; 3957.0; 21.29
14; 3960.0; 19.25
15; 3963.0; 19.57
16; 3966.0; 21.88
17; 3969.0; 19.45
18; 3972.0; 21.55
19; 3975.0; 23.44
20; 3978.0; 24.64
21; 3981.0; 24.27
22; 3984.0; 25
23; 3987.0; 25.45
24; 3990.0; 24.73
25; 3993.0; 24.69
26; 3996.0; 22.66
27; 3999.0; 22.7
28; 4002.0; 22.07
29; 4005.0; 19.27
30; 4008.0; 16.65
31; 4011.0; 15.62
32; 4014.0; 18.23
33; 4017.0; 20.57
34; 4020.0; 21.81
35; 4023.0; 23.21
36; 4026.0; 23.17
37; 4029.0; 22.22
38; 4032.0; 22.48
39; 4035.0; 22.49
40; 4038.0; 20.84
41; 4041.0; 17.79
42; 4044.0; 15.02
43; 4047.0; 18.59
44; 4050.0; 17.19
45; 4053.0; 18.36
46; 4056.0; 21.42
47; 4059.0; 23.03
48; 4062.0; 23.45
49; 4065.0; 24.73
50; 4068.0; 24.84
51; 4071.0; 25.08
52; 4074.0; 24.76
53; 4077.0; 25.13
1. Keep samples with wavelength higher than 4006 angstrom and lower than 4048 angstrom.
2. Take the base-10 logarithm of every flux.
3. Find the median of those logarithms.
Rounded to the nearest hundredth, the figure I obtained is 1.32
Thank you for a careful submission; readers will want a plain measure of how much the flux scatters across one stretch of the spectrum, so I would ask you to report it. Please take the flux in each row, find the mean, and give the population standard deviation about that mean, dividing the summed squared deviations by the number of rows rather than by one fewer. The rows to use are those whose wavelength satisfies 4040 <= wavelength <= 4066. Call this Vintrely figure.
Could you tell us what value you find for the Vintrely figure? 3.1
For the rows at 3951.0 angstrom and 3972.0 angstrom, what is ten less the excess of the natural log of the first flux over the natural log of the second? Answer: 9.9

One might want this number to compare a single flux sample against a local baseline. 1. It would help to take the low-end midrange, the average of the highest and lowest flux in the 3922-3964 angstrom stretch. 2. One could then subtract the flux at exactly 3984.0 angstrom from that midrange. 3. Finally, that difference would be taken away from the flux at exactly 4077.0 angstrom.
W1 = 28.0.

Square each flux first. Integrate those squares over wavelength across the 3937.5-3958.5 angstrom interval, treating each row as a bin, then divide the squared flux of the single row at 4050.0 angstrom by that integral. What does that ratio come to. 0.026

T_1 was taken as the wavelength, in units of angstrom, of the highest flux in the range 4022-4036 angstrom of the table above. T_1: 4023.0 angstrom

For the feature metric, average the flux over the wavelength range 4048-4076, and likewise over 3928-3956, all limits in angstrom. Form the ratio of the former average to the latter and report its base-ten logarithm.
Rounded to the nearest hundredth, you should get -0.02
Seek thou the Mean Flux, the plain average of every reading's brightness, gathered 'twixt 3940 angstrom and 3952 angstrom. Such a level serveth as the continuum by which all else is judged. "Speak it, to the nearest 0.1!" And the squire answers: 23.3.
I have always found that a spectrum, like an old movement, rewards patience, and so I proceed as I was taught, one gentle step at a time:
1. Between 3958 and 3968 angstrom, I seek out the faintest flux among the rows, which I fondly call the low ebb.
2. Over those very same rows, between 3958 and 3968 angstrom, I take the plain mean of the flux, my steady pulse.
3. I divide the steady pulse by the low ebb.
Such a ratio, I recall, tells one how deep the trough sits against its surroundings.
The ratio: 1.05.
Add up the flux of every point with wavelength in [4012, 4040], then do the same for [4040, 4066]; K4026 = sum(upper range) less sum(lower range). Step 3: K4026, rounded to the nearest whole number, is -15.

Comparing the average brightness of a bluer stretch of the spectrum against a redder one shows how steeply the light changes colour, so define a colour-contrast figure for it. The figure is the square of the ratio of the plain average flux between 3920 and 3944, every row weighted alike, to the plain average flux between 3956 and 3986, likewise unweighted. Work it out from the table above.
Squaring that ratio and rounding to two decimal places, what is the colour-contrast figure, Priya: 1.16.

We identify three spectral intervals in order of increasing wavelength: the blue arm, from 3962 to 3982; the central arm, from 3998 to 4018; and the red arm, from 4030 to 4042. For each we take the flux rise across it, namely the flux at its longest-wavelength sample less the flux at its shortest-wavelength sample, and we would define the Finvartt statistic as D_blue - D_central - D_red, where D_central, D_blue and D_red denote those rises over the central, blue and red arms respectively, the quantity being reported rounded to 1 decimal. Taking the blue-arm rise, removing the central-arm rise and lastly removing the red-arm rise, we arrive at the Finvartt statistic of 11.5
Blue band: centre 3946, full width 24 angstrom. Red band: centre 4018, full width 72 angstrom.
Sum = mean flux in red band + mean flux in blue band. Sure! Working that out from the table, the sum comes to 44.0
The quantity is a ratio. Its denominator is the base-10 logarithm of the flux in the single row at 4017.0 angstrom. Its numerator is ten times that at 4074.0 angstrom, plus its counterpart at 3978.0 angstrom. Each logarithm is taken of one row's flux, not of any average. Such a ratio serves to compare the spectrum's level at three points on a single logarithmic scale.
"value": 11.7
